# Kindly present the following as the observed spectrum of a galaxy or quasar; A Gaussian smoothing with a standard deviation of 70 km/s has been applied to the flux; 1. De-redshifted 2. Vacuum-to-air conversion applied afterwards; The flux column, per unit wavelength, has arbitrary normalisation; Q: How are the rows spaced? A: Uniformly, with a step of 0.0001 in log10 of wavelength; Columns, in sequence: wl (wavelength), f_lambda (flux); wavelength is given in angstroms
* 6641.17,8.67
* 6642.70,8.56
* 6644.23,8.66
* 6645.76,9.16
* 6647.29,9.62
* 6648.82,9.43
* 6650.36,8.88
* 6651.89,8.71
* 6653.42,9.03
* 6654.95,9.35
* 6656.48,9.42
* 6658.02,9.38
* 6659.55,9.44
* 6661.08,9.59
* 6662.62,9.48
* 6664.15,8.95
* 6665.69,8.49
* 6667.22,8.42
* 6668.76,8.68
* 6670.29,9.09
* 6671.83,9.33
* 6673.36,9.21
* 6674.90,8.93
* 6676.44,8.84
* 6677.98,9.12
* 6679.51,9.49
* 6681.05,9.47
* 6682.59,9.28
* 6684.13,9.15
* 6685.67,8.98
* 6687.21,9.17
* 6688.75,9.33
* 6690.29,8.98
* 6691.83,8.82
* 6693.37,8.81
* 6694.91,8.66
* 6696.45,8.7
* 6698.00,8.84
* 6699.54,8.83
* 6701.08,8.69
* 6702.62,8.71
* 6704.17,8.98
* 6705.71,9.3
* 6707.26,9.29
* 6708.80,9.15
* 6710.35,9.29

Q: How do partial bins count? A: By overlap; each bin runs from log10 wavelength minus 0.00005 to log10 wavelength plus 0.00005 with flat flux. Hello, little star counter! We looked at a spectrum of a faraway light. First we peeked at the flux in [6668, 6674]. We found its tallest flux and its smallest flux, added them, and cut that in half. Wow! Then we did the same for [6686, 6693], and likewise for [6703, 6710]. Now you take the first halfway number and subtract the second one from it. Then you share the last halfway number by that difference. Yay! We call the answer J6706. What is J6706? -131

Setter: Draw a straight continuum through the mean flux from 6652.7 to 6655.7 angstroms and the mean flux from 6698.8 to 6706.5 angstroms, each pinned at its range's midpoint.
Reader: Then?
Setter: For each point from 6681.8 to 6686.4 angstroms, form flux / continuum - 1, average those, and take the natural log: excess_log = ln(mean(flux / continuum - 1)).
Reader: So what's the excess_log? -4.3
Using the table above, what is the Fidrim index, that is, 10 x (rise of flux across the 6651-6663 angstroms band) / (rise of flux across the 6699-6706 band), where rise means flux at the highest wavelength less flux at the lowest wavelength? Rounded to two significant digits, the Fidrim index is 16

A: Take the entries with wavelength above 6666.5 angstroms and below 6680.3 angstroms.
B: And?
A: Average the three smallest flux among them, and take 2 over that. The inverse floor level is 0.231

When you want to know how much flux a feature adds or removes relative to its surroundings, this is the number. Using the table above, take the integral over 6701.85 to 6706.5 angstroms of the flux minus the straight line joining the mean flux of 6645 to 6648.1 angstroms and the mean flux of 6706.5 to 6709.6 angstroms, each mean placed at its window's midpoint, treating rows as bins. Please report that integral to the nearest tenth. -1.1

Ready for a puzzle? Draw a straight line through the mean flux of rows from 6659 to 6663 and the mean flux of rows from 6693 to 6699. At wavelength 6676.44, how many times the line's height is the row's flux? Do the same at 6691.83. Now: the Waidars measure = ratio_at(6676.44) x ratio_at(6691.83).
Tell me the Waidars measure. 0.96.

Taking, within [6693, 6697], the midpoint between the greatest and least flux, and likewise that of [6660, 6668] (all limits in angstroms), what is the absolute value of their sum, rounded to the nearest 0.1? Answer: 17.7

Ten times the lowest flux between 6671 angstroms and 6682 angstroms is 88.4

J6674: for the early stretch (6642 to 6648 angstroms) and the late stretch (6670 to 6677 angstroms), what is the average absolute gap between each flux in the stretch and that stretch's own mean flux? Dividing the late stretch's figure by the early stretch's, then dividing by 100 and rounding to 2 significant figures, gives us 0.0040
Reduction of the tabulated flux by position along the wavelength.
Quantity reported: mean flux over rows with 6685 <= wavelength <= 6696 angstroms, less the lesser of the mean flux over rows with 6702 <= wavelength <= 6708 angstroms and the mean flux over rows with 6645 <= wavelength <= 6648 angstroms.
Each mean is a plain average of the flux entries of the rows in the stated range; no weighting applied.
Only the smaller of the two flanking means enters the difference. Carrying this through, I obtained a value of -0.1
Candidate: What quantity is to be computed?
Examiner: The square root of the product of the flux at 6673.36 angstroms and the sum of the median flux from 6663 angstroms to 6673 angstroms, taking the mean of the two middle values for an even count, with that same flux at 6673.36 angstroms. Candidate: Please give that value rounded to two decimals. 12.88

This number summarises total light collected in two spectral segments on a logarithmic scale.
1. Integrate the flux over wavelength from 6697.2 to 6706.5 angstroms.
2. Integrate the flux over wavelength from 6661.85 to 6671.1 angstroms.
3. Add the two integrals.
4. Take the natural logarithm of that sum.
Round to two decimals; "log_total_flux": 5.10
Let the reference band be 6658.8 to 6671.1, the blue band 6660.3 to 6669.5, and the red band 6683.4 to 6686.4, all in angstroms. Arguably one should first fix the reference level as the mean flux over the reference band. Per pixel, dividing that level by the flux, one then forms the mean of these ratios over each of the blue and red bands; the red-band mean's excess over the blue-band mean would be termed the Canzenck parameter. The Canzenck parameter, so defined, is -0.02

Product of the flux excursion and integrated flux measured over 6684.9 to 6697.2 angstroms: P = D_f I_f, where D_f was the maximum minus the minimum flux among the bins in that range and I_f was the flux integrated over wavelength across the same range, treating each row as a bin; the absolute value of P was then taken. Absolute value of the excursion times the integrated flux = 74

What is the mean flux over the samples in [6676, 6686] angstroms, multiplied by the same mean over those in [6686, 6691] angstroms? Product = 84.2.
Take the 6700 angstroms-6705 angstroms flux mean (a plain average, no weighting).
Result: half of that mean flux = 4.40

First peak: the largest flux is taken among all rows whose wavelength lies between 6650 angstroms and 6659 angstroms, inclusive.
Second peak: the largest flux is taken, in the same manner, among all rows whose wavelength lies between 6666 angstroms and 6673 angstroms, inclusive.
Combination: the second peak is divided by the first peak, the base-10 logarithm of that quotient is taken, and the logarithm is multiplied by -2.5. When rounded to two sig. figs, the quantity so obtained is 0.010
